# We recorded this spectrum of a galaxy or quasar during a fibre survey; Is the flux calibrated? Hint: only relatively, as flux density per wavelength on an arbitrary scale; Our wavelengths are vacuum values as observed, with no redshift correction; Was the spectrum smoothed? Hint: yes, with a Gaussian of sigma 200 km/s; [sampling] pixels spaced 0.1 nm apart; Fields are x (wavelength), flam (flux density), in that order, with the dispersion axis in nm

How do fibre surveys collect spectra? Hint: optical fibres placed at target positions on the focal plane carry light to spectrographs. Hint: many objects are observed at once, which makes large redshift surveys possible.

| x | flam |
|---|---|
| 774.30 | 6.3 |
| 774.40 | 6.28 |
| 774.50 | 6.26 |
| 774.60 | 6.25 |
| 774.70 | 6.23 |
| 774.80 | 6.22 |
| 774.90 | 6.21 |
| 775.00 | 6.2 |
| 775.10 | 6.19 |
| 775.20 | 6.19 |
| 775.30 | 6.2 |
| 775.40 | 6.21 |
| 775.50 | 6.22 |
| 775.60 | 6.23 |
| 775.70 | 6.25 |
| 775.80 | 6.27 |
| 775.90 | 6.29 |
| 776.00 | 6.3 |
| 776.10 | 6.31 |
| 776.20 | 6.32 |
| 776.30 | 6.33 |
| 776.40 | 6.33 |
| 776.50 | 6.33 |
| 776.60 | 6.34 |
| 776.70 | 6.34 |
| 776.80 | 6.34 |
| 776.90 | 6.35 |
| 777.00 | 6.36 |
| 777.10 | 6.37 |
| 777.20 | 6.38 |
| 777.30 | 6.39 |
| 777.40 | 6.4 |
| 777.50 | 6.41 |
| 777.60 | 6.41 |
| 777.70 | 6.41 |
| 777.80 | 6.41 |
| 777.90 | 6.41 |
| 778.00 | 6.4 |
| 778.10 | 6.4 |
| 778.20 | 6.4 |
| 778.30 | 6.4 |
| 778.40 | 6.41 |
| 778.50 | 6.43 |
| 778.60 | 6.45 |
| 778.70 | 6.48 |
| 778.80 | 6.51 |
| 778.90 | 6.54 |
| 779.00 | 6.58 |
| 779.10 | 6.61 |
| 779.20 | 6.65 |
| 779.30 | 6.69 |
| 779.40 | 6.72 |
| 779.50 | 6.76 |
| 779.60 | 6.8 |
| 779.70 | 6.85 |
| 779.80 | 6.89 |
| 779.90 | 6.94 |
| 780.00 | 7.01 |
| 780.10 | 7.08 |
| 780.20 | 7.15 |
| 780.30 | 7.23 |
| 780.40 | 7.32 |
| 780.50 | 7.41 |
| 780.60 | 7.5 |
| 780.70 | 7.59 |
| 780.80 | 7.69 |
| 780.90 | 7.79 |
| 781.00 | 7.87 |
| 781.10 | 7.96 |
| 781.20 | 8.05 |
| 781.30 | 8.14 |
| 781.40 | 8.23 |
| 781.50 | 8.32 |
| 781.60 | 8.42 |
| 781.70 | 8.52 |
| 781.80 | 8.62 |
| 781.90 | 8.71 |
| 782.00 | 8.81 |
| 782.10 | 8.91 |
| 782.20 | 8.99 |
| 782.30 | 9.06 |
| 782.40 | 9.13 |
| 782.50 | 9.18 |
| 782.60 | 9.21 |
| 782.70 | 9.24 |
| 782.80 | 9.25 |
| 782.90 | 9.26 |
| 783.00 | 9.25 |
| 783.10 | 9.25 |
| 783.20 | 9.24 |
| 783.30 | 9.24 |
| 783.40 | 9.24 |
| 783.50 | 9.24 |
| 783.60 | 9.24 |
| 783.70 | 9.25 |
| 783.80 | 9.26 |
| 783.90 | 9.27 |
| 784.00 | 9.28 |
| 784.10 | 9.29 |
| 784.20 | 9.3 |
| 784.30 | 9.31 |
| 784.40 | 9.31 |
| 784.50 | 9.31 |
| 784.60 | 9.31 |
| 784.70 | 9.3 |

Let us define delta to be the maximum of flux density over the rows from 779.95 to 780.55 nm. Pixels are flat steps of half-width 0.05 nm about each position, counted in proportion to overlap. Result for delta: 7.41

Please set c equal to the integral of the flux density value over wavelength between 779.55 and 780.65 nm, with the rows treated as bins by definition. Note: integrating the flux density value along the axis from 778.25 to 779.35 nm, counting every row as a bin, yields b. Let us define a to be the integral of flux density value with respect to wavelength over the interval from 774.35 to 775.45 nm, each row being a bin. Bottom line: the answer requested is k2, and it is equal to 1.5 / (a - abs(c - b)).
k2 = 0.24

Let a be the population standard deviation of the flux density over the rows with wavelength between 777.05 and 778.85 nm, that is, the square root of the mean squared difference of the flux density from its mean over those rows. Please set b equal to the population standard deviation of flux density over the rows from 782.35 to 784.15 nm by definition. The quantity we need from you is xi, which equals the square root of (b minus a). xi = 0.05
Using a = 0.033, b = 0.04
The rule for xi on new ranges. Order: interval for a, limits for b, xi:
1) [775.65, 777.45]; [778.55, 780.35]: 0.44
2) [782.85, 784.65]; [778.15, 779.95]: 0.38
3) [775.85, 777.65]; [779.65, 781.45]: 0.64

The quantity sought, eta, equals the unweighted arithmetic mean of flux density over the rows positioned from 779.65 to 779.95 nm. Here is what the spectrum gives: 6.89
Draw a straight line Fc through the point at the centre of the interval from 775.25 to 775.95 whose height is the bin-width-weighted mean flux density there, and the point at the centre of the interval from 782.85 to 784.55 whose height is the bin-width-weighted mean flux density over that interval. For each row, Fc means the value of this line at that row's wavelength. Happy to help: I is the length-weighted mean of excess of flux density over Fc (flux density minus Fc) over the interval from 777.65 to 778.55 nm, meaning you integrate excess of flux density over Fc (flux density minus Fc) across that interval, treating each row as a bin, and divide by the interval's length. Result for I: -0.77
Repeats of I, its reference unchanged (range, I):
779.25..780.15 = -0.91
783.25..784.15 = -0.01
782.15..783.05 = 0.32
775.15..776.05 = 0.00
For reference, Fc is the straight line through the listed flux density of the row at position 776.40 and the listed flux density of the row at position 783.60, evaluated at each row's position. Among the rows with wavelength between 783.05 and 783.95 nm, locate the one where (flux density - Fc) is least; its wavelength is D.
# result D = 783.90 nm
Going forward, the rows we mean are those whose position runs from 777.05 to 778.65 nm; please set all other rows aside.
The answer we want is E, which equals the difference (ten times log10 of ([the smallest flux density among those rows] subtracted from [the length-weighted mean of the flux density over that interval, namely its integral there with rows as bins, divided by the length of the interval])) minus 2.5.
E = -17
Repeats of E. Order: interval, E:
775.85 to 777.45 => -15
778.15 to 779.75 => -10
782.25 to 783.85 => -10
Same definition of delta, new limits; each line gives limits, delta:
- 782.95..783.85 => 9.26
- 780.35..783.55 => 9.26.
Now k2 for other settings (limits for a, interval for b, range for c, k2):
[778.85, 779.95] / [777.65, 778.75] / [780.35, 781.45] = 0.25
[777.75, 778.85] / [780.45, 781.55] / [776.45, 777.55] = 0.28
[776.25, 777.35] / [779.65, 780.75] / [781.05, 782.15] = 0.27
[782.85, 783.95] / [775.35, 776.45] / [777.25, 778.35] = 0.15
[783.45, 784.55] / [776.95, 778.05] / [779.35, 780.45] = 0.16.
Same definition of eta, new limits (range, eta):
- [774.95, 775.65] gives 6.21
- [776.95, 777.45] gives 6.38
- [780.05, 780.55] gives 7.24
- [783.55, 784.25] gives 9.27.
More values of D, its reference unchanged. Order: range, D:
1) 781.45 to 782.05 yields 781.50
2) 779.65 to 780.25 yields 779.80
